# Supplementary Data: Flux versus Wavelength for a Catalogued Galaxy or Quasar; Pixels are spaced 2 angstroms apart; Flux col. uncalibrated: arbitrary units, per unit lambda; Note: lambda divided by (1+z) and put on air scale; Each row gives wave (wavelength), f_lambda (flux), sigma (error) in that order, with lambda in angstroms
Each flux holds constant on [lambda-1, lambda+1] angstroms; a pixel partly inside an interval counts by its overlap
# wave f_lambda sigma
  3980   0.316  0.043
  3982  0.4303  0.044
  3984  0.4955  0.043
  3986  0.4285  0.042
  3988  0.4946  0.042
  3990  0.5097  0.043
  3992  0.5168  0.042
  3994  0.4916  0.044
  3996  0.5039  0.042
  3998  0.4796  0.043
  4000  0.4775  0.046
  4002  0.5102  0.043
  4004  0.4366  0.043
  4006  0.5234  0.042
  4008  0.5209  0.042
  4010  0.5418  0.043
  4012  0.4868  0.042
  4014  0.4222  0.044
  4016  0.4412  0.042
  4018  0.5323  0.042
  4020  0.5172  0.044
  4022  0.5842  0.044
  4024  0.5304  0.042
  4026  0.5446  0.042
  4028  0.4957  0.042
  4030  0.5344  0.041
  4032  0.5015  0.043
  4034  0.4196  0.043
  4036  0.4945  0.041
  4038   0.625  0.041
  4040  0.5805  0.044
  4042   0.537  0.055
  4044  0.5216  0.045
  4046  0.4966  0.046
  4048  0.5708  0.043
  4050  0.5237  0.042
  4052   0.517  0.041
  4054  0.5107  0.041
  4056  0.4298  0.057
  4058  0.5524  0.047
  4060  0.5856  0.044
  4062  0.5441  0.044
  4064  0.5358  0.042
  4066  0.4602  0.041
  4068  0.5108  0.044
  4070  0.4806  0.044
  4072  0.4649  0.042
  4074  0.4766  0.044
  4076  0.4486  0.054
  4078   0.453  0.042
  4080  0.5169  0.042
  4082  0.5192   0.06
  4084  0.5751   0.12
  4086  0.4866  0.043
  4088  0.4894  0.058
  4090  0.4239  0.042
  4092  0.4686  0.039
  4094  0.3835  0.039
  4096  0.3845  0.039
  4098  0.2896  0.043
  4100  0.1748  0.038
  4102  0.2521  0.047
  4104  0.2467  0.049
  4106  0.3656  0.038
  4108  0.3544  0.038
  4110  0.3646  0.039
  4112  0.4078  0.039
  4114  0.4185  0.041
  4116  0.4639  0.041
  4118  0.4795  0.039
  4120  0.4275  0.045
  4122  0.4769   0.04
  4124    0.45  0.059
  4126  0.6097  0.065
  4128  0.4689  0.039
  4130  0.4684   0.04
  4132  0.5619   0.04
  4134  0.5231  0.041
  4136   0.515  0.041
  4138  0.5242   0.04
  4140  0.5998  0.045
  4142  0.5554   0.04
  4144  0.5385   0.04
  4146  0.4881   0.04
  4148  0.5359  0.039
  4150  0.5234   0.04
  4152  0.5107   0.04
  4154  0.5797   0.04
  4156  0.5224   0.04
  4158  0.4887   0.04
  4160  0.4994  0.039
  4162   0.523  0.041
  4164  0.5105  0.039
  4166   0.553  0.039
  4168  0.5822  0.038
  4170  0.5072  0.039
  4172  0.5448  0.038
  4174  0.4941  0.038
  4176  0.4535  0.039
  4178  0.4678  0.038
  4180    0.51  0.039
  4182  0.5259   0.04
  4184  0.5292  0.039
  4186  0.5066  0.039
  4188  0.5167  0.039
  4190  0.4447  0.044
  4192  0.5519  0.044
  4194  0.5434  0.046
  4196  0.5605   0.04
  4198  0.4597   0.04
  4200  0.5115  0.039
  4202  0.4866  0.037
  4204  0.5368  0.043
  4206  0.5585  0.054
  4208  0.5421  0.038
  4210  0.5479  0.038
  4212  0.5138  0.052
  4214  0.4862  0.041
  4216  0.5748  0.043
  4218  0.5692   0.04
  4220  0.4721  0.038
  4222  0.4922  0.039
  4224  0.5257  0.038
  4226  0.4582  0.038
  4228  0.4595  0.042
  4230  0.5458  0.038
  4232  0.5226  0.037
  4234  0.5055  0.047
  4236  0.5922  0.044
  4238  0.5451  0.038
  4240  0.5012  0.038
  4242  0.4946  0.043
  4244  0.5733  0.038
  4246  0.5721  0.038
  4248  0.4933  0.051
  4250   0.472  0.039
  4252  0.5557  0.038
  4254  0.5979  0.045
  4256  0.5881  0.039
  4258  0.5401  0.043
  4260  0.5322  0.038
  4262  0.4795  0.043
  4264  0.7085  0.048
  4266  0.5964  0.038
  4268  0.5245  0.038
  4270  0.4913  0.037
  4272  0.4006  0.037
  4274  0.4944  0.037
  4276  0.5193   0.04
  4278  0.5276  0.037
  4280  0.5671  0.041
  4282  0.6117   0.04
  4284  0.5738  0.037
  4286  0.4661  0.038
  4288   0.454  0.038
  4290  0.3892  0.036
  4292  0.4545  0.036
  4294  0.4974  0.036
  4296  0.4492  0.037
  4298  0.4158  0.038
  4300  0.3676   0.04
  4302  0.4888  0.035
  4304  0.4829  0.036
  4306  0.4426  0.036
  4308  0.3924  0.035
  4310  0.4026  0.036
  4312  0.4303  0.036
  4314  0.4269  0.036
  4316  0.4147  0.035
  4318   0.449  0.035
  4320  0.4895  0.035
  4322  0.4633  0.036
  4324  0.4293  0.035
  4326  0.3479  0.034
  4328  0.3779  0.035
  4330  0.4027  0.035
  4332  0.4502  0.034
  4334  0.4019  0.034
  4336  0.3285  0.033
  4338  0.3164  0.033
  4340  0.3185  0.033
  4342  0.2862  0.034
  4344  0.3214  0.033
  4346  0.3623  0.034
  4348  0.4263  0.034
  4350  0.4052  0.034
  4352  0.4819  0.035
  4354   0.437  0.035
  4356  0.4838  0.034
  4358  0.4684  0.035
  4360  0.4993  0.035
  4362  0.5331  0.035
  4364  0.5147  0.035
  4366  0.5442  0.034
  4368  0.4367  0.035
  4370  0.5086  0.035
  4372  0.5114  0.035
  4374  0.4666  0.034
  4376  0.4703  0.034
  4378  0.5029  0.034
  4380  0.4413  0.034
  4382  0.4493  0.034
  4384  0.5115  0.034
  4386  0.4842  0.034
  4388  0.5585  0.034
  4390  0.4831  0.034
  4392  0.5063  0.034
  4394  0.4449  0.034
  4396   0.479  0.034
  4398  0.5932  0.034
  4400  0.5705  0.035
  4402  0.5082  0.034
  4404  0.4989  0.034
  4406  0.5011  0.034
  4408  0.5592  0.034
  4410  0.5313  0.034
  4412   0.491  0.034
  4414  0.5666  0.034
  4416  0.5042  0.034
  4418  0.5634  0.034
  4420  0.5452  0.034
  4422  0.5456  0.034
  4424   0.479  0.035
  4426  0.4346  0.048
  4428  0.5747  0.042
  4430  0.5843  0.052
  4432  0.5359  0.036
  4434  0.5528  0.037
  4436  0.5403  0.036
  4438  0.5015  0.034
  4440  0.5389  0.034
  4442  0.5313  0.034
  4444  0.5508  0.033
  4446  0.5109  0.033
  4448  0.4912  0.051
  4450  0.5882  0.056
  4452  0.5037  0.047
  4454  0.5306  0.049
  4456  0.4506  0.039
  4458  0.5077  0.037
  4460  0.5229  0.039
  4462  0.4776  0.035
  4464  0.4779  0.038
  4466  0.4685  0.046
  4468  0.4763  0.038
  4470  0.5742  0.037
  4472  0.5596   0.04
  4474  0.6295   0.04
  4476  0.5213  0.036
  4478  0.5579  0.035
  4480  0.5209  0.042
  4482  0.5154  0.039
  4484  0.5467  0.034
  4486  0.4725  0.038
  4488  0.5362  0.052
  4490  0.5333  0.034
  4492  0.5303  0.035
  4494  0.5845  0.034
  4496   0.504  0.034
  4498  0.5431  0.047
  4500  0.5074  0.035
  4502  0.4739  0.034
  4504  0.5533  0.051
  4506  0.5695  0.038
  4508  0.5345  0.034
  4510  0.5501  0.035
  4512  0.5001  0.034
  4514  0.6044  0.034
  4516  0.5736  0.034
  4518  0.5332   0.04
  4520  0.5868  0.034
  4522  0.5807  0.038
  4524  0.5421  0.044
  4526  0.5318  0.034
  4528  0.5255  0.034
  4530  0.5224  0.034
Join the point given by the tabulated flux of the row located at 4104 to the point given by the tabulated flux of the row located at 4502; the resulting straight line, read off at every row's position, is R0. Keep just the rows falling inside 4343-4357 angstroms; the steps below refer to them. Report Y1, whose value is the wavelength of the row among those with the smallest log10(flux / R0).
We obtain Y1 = 4344 angstroms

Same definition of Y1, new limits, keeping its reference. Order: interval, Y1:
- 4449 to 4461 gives 4456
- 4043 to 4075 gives 4056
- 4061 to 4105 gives 4100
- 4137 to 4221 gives 4190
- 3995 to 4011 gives 4004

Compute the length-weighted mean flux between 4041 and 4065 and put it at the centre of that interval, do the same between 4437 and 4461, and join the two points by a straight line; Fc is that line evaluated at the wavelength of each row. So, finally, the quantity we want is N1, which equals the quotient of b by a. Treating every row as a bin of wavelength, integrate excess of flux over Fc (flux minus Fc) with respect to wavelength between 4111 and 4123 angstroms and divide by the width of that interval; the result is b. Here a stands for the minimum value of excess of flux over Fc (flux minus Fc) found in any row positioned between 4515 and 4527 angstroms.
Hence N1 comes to -5.6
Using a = 0.01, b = -0.08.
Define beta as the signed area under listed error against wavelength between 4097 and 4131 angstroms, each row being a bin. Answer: 1.48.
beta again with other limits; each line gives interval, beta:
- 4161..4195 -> 1.36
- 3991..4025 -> 1.46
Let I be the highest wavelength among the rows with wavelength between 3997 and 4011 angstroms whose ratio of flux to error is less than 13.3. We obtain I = 4010 angstroms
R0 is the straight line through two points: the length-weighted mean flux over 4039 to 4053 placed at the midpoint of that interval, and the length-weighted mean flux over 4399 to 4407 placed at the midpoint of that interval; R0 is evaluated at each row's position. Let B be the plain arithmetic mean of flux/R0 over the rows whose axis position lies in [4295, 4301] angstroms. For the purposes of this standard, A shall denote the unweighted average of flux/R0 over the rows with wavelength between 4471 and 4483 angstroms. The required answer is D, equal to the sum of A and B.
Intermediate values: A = 1.07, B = 0.78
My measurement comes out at 1.85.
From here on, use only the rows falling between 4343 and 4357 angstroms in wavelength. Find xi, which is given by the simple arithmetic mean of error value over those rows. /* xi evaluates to 0.034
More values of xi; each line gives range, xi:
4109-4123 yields 0.041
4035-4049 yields 0.045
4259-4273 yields 0.040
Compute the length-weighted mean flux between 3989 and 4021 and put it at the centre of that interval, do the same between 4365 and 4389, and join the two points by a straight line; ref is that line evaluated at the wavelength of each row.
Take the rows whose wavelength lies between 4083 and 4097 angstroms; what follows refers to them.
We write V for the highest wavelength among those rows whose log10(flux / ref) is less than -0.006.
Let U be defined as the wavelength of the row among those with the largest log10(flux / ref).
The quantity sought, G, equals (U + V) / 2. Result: 4090 angstroms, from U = 4084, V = 4096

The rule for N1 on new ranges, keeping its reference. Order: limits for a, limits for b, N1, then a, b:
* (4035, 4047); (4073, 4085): 0.9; -0.03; -0.03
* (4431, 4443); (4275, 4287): -1.2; -0.02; 0.02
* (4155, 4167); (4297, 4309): 2.5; -0.04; -0.09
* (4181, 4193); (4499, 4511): -0.2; -0.08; 0.01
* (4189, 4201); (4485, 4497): -0.1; -0.08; 0.01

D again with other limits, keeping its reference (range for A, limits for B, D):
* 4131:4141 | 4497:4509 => 2.05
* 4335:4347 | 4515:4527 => 1.70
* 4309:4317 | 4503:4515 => 1.87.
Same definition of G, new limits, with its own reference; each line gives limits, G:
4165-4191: 4179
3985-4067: 4052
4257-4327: 4295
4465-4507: 4488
